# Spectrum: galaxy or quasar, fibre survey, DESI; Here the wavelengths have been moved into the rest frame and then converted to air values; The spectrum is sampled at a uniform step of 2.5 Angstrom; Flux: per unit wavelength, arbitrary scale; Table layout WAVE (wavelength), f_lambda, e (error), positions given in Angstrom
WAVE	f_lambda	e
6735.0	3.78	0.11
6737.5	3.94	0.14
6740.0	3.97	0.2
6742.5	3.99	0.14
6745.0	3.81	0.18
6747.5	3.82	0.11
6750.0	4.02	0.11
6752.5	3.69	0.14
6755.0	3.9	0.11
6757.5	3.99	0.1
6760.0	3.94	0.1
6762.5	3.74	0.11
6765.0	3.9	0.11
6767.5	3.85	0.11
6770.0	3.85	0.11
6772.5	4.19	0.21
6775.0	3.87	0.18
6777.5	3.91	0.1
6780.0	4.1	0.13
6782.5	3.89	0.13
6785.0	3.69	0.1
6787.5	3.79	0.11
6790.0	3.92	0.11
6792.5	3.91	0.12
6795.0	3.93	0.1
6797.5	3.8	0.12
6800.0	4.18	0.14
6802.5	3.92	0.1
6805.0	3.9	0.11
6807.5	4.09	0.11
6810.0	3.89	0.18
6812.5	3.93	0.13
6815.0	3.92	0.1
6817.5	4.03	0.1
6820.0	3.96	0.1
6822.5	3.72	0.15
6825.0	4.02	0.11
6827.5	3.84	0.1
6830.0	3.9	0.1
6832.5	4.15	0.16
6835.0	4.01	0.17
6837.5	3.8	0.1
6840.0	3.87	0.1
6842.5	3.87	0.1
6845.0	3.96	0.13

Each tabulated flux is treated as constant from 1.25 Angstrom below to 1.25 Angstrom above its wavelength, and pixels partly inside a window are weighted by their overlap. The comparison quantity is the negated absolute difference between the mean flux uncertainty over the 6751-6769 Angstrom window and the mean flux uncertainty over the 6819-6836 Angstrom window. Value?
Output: -0.016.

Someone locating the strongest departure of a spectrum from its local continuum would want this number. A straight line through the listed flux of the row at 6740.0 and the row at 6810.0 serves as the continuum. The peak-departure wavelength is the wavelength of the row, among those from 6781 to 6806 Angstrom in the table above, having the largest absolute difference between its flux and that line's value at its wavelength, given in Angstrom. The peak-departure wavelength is 6800.0 Angstrom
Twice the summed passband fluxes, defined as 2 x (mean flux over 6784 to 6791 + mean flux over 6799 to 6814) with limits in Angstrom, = 15.6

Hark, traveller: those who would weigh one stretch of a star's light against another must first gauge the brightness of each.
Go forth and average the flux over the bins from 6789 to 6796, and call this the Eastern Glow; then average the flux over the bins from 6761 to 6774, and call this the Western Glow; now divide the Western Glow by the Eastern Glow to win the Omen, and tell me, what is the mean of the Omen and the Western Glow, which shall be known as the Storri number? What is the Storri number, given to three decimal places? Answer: 2.451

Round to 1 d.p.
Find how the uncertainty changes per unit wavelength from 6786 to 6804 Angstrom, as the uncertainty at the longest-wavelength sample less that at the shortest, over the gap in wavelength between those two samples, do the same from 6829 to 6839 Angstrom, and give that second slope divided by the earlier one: 0.0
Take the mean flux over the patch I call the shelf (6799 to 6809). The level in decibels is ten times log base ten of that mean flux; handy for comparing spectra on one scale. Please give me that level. 6.04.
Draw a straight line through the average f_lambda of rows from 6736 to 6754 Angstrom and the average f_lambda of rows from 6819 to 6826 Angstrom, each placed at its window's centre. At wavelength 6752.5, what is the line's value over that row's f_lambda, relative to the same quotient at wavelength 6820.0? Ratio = 1.07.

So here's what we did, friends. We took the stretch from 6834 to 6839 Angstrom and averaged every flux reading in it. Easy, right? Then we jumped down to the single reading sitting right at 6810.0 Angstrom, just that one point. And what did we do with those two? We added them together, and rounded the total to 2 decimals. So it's 7.79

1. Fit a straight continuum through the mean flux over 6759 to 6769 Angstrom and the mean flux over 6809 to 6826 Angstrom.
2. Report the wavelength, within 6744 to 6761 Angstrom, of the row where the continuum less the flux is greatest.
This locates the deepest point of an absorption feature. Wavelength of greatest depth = 6752.5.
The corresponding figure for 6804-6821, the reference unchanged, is 6810.0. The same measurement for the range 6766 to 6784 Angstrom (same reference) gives 6770.0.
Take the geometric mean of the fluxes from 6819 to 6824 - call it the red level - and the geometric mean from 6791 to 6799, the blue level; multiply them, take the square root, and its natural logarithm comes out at 1.35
